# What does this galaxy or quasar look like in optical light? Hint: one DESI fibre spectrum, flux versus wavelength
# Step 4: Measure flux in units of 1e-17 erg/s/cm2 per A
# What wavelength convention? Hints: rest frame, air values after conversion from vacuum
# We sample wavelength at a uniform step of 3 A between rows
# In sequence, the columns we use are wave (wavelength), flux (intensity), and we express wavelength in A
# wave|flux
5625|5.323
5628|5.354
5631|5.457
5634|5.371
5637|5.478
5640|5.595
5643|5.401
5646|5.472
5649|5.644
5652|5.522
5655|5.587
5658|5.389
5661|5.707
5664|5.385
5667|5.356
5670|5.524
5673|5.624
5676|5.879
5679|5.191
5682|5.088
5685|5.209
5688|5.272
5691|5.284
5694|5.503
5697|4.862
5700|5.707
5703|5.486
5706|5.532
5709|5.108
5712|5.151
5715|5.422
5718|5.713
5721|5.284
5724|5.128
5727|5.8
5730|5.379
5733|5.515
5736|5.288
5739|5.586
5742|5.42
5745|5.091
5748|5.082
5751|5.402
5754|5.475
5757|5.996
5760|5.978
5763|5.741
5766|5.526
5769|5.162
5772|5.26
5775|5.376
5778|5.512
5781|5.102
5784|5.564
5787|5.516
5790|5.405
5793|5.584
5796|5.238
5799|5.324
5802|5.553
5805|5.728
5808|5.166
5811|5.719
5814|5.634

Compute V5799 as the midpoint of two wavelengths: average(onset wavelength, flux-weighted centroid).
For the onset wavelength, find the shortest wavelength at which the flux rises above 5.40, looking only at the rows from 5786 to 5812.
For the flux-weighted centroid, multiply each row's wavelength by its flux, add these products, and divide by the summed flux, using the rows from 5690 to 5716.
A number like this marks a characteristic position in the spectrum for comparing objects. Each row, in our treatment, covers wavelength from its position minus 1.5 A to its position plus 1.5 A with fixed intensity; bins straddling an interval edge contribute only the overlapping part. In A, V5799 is 5745.0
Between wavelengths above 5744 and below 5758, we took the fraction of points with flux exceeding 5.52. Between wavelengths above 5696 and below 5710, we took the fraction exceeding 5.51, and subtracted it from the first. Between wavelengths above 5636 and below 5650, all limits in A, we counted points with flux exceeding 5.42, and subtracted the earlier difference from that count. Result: 4.20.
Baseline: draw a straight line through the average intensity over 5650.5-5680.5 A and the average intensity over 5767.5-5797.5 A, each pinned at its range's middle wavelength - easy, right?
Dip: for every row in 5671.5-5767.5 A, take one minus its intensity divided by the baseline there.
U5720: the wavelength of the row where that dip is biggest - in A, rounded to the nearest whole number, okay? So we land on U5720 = 5697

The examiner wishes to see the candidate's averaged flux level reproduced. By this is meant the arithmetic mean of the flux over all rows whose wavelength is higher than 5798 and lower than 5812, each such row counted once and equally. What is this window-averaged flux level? 5.50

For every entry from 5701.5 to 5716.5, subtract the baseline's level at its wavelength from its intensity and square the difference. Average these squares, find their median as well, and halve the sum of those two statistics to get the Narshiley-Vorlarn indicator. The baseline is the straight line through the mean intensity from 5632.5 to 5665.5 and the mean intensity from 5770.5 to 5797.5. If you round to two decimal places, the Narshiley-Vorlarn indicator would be 0.02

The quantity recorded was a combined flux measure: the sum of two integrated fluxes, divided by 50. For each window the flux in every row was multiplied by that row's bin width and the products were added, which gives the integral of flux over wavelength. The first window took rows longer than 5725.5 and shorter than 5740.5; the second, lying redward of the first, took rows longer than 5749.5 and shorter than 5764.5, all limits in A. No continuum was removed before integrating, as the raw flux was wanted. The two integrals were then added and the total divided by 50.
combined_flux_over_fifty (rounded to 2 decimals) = 3.37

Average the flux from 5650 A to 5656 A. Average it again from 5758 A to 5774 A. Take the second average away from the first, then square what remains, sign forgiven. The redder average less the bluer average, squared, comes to 0.000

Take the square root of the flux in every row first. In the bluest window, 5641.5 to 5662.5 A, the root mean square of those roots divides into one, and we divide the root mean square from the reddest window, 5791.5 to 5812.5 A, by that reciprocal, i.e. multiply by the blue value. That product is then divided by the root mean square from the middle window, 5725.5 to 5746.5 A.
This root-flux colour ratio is 2.36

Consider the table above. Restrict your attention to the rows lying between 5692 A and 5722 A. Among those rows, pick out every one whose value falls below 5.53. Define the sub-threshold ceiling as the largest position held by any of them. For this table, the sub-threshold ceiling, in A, 5721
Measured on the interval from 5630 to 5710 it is 5709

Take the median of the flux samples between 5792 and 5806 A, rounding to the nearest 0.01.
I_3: 5.55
